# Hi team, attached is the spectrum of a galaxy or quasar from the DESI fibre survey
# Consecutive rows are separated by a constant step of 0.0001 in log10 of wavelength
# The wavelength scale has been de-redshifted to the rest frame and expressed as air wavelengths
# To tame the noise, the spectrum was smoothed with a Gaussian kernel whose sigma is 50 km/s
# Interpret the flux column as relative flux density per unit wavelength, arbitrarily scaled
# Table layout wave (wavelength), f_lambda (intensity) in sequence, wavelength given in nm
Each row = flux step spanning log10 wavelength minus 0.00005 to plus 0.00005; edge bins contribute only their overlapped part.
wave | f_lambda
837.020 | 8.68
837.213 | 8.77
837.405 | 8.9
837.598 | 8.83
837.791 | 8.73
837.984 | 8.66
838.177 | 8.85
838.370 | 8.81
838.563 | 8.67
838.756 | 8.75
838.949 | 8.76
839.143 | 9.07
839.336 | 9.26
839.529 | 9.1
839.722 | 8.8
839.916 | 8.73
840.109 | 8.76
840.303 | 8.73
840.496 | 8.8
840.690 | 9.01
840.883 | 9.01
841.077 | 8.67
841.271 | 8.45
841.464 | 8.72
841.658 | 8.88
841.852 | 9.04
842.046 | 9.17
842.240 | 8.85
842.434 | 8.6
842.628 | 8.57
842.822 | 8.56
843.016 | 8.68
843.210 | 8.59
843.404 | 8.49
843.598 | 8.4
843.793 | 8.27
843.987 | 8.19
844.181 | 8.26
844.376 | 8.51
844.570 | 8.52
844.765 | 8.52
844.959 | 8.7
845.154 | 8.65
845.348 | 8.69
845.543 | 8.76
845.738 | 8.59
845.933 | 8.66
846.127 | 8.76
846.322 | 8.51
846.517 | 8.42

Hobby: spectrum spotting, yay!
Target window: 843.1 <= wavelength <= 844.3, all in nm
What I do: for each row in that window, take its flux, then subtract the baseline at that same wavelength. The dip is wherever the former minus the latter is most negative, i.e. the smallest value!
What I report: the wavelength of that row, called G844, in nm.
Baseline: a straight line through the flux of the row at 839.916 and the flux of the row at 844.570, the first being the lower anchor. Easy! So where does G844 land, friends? 843.987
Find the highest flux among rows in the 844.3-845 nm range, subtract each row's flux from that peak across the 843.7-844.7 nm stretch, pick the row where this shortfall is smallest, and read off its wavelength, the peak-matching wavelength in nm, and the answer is 844.570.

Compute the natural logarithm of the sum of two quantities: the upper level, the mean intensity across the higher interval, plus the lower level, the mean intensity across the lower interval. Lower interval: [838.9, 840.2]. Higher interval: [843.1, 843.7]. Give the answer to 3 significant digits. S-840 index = 2.86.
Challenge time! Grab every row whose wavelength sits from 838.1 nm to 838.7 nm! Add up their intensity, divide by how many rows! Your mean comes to 8.78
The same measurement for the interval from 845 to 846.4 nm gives 8.66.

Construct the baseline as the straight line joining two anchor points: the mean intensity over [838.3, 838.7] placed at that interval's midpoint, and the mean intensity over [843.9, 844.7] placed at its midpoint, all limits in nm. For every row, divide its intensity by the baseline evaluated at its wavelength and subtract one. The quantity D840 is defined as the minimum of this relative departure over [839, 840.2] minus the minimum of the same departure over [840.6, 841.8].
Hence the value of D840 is 0.02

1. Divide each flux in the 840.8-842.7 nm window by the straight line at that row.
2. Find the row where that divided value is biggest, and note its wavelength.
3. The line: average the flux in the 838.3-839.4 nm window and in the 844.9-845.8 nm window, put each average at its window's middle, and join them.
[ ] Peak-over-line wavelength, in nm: 842.046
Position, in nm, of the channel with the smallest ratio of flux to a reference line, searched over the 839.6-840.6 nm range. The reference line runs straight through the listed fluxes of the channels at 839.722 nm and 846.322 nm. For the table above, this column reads 839.916 nm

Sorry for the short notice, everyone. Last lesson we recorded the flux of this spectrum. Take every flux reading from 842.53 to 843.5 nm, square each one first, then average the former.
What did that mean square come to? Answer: 74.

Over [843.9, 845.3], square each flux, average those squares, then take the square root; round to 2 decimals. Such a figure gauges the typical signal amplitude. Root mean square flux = 8.48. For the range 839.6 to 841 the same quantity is 8.84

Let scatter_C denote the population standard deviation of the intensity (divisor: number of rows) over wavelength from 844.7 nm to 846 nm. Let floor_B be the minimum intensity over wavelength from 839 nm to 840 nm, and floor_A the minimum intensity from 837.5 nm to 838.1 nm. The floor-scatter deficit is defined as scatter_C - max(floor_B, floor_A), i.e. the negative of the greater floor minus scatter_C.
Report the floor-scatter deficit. -8.66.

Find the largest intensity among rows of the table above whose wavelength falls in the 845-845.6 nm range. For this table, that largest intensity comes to 8.76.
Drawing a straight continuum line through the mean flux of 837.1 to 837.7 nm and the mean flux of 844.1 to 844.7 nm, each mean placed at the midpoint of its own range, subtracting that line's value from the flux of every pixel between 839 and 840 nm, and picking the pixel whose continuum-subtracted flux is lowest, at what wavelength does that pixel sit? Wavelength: 839.916 nm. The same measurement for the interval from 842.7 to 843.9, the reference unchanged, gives 843.793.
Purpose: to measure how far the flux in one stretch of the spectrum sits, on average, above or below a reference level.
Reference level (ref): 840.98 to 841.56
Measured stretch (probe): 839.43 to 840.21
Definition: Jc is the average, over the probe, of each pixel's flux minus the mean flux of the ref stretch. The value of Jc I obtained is 0.23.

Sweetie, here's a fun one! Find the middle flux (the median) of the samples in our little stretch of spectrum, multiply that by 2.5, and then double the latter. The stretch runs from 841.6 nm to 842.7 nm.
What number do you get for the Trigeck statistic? 44.3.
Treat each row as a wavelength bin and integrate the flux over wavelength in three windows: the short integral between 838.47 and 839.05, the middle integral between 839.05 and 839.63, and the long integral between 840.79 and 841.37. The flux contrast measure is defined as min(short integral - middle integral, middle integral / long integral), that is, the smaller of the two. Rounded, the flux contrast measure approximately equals -0.25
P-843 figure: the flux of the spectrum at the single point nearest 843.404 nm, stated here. 8.49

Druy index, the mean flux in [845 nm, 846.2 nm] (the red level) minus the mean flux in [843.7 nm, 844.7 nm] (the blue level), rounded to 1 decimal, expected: 0.3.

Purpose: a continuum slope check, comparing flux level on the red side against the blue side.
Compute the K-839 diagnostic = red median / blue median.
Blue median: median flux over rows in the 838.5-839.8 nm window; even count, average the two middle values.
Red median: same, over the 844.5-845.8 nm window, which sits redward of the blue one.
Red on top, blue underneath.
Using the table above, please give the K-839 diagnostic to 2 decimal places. 0.98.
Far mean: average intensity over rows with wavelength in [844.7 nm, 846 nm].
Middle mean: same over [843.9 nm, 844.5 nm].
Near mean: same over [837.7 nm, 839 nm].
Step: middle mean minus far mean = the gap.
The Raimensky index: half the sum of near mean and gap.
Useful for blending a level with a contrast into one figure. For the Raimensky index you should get 4.21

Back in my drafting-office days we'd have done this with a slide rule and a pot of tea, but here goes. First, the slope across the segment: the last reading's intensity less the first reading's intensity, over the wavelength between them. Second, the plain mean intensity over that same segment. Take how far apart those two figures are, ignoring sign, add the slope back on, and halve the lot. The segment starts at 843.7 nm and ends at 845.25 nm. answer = 4.23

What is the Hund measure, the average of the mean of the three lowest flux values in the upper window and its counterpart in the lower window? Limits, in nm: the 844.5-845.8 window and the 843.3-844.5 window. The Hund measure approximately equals 8.39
